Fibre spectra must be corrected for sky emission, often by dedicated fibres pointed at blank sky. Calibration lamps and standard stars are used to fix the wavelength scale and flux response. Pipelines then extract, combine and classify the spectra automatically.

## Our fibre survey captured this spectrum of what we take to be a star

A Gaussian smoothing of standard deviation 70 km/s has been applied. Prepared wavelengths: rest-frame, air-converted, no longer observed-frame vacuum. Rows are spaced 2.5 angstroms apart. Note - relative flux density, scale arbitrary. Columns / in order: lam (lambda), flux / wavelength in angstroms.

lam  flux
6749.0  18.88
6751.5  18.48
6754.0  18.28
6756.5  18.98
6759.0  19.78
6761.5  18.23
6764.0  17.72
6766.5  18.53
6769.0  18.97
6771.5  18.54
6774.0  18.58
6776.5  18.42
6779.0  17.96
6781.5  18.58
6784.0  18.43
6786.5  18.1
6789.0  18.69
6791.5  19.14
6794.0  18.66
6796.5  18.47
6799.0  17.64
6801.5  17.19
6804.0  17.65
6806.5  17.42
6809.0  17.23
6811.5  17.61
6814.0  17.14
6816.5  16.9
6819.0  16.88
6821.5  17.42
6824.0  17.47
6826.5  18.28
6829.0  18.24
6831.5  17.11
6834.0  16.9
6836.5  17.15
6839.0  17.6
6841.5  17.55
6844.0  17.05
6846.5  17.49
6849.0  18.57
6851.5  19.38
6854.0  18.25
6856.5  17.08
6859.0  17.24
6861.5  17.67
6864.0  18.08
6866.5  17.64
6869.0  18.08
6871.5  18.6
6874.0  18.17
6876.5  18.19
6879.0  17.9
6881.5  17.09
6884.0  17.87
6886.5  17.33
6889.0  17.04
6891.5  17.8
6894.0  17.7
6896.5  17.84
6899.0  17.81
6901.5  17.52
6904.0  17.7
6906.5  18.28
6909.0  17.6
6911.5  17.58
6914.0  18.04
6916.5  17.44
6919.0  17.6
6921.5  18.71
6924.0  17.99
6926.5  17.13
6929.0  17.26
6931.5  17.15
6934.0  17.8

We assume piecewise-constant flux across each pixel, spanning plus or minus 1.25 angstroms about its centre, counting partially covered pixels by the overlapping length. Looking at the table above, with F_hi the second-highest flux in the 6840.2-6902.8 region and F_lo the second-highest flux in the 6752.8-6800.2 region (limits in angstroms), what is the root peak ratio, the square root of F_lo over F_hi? 1.01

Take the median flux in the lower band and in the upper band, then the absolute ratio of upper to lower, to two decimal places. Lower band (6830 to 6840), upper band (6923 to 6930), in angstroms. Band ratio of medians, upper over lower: 1.01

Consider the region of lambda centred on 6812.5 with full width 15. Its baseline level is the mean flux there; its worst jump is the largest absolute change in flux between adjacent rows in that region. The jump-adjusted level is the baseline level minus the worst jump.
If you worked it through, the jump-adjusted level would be 16.7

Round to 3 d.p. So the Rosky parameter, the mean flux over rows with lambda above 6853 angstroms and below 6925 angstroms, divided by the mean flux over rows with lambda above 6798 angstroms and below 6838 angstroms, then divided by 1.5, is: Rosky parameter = 0.682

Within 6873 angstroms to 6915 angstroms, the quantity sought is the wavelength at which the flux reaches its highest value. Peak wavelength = 6906.5 angstroms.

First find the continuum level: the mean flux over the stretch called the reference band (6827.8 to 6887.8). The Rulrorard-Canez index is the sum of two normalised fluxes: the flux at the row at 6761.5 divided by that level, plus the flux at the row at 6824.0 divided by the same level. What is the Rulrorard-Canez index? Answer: 2.01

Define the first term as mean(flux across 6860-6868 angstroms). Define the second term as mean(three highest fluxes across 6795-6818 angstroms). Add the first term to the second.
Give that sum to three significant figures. 35.7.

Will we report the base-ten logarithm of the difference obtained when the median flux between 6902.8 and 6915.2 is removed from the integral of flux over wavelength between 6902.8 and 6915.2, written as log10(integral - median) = 2.31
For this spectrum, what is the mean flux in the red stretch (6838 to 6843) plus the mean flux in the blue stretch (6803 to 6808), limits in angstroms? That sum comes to 35.1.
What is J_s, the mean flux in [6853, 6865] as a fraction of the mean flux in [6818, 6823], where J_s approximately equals 1.03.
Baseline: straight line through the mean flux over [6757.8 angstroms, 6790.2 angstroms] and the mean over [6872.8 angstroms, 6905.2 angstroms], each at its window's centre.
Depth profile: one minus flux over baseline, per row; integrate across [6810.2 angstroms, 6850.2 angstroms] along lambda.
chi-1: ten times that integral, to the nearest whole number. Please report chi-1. 14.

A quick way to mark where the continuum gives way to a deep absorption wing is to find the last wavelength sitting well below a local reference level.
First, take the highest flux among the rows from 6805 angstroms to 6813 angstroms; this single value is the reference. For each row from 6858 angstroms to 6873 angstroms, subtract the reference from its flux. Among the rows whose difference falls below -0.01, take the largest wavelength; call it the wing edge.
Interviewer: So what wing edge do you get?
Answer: 6859.0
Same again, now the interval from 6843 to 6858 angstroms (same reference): 6856.5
